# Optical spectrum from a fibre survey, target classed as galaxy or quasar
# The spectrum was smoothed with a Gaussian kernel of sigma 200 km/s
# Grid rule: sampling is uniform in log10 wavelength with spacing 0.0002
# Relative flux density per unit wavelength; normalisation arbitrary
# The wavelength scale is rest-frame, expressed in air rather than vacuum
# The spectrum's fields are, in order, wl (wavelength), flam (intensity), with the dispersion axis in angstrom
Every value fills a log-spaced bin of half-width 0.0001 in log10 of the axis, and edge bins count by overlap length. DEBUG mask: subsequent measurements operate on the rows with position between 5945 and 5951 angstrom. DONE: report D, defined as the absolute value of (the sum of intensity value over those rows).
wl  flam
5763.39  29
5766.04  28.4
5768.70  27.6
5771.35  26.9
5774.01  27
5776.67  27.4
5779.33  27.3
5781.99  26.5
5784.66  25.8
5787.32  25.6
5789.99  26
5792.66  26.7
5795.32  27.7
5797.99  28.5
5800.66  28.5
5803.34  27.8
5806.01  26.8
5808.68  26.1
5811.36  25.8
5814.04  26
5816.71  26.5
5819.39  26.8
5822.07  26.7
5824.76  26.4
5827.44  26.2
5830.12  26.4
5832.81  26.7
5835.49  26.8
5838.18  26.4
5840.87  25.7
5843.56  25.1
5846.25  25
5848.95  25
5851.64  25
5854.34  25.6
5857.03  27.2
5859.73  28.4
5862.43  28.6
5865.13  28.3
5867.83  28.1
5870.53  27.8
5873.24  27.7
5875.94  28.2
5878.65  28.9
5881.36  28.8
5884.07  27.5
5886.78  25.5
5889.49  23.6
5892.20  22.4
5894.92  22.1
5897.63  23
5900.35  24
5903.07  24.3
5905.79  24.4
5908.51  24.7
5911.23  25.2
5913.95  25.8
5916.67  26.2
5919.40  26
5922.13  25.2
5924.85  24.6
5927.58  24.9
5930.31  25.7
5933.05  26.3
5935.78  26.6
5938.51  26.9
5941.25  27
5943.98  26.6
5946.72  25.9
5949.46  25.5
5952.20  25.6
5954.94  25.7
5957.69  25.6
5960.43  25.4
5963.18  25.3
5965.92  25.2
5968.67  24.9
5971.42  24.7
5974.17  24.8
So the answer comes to 51.4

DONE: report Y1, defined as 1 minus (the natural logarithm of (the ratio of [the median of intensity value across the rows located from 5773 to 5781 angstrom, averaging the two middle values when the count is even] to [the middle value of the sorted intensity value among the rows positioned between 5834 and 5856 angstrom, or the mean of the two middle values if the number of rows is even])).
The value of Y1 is 0.93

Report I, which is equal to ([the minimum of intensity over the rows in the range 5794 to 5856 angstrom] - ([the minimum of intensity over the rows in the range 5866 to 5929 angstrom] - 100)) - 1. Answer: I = 102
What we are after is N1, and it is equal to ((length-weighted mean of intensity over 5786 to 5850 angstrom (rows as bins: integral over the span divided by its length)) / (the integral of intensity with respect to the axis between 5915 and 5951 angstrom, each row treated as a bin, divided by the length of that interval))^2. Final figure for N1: 1.04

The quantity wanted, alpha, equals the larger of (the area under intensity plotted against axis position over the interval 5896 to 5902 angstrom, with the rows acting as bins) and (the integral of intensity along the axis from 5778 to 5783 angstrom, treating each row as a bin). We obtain 141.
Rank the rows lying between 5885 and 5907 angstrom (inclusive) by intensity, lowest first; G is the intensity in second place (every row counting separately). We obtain 22.4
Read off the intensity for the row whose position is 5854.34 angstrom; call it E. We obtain 25.6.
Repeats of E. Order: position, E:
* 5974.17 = 24.8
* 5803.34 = 27.8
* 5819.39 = 26.8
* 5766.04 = 28.4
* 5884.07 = 27.5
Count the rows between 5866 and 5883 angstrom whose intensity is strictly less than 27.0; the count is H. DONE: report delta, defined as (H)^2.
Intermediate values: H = 0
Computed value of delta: 0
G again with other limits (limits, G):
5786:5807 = 26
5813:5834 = 26.2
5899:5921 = 24.3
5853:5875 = 27.2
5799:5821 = 26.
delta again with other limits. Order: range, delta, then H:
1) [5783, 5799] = 16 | 4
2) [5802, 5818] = 25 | 5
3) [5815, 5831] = 36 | 6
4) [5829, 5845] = 36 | 6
